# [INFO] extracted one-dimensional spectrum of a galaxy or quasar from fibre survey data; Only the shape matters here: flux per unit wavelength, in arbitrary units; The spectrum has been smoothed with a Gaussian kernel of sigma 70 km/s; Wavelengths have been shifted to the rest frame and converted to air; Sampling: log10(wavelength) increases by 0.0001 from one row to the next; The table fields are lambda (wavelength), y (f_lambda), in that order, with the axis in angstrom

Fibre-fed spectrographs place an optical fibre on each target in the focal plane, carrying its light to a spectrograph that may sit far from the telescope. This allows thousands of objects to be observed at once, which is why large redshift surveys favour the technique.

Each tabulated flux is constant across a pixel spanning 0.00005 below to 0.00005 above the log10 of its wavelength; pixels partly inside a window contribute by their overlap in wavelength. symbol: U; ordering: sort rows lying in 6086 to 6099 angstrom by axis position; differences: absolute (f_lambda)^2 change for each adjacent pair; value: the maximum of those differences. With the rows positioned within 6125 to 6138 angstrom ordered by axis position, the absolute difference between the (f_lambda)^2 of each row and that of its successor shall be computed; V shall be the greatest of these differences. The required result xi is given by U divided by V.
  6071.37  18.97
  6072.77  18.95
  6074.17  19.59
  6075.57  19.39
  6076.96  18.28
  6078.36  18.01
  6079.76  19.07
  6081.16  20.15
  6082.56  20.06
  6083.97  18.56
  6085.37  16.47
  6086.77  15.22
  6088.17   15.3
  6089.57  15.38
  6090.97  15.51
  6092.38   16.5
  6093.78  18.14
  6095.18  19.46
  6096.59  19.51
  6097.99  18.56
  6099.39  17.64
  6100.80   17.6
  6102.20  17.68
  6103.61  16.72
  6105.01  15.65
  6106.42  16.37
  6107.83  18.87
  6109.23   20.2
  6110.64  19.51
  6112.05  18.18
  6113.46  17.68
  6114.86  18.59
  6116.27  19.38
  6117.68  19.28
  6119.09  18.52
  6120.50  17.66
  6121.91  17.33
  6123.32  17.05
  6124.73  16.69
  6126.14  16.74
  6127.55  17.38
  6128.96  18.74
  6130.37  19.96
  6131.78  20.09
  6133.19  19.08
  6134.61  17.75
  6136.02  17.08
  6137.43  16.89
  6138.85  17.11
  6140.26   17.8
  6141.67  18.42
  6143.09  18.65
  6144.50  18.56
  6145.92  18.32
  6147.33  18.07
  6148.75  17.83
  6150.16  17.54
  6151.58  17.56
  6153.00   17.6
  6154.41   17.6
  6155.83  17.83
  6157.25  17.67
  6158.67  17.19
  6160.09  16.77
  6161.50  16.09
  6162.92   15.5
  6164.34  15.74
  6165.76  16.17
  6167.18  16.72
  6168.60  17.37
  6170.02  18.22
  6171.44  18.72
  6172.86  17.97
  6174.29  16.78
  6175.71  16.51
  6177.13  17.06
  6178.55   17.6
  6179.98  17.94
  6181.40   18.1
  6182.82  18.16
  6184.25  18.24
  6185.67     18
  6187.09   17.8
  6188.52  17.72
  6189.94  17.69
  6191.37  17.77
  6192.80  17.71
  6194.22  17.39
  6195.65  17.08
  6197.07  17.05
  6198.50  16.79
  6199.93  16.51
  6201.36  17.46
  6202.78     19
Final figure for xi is 1.2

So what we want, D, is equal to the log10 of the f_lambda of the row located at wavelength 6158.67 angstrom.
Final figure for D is 1.24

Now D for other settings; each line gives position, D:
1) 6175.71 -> 1.22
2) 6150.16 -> 1.24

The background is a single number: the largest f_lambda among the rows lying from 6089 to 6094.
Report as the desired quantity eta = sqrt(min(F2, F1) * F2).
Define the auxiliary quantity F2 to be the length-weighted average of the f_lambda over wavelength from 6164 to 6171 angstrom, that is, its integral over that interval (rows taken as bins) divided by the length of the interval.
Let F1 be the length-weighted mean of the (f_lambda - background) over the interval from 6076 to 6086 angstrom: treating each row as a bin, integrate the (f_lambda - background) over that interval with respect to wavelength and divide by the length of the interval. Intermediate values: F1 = 0.6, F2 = 17.0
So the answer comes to 3.1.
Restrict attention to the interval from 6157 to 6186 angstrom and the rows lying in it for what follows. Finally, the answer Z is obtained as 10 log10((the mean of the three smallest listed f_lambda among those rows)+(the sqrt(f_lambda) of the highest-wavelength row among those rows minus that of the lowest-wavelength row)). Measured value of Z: 12.0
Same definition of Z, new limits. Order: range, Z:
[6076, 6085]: 12.6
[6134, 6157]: 12.3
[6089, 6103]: 12.1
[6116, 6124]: 12.3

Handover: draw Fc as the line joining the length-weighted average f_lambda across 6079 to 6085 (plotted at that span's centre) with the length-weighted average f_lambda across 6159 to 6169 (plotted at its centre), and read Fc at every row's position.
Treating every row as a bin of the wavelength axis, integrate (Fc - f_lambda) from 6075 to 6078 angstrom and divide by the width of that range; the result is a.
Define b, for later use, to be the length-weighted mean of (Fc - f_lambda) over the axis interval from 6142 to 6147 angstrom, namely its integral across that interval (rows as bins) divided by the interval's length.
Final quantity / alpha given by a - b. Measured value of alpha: 2.2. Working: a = 0.7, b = -1.4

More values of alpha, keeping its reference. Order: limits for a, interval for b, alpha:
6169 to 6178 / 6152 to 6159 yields -0.6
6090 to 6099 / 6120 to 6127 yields 0.3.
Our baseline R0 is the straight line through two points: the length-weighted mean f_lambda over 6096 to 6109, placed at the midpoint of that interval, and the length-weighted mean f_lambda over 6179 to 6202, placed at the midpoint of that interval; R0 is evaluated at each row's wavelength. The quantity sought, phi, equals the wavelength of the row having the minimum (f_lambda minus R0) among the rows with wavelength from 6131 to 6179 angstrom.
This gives 6162.92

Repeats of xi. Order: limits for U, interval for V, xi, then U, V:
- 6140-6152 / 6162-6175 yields 0.5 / 22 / 41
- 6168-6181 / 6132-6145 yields 0.8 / 41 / 49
